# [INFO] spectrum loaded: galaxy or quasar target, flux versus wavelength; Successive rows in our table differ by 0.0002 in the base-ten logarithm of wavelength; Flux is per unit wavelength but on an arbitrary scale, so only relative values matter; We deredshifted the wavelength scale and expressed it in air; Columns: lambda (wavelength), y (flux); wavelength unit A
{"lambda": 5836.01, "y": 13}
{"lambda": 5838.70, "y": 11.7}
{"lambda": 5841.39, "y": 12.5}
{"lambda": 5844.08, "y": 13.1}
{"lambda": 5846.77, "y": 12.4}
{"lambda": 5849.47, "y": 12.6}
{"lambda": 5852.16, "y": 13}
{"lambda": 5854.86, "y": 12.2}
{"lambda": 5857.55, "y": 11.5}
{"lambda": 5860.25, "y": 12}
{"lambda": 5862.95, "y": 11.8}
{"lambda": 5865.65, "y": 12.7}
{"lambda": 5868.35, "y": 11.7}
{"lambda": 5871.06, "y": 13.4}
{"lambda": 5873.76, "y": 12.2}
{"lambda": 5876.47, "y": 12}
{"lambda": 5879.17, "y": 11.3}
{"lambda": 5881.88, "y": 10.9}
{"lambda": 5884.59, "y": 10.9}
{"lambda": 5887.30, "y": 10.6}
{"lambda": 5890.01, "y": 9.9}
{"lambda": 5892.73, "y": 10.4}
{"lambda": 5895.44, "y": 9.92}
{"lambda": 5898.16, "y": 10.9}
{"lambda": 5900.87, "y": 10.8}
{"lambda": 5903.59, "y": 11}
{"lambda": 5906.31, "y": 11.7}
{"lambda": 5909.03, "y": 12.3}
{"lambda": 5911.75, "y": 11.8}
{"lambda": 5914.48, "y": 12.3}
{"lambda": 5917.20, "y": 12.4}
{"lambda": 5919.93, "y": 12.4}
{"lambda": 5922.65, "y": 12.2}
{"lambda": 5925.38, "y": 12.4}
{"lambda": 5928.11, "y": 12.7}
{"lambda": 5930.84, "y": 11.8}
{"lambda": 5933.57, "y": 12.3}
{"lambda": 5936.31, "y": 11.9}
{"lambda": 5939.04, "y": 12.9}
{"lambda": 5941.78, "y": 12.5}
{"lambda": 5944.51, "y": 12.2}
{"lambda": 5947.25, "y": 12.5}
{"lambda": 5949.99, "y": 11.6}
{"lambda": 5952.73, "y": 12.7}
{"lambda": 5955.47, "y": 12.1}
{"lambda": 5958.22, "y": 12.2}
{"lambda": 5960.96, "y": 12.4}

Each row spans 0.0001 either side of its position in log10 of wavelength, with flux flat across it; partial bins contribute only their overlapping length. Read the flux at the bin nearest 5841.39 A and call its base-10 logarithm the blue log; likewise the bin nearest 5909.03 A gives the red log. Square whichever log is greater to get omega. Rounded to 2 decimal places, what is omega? 1.20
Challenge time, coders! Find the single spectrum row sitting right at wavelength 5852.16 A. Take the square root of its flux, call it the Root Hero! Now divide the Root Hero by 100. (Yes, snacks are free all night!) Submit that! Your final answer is 0.0361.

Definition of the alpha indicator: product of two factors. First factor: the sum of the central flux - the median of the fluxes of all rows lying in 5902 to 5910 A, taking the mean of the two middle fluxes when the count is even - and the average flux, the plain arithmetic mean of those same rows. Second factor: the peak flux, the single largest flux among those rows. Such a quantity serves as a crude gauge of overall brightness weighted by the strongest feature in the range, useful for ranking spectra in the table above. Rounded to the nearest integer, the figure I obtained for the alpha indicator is 287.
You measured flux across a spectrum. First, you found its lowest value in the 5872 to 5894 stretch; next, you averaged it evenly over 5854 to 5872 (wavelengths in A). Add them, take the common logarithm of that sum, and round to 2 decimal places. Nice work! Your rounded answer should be 1.34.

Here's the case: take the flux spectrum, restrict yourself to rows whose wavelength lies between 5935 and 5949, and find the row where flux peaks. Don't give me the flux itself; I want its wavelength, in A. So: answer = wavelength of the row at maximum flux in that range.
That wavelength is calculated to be 5939.04 A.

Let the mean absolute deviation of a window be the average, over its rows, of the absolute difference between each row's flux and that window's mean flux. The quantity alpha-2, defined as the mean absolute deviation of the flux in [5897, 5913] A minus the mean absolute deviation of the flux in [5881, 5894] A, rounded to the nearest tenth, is 0.2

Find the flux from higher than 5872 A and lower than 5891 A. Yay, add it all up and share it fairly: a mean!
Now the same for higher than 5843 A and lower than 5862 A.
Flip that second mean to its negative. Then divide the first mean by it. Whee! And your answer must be -0.90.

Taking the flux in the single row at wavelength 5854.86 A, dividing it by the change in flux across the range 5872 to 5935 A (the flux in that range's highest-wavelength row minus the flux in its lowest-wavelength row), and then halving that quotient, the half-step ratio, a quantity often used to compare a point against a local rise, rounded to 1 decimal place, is 61.0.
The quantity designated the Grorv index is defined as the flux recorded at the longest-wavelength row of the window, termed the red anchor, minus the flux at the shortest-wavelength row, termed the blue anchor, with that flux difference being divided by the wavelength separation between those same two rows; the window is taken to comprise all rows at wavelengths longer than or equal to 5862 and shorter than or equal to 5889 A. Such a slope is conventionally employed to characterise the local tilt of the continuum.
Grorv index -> -0.05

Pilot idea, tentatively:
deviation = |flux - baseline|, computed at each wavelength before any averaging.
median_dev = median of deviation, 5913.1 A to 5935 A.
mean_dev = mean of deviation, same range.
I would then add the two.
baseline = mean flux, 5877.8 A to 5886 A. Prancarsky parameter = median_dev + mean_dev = 2.6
